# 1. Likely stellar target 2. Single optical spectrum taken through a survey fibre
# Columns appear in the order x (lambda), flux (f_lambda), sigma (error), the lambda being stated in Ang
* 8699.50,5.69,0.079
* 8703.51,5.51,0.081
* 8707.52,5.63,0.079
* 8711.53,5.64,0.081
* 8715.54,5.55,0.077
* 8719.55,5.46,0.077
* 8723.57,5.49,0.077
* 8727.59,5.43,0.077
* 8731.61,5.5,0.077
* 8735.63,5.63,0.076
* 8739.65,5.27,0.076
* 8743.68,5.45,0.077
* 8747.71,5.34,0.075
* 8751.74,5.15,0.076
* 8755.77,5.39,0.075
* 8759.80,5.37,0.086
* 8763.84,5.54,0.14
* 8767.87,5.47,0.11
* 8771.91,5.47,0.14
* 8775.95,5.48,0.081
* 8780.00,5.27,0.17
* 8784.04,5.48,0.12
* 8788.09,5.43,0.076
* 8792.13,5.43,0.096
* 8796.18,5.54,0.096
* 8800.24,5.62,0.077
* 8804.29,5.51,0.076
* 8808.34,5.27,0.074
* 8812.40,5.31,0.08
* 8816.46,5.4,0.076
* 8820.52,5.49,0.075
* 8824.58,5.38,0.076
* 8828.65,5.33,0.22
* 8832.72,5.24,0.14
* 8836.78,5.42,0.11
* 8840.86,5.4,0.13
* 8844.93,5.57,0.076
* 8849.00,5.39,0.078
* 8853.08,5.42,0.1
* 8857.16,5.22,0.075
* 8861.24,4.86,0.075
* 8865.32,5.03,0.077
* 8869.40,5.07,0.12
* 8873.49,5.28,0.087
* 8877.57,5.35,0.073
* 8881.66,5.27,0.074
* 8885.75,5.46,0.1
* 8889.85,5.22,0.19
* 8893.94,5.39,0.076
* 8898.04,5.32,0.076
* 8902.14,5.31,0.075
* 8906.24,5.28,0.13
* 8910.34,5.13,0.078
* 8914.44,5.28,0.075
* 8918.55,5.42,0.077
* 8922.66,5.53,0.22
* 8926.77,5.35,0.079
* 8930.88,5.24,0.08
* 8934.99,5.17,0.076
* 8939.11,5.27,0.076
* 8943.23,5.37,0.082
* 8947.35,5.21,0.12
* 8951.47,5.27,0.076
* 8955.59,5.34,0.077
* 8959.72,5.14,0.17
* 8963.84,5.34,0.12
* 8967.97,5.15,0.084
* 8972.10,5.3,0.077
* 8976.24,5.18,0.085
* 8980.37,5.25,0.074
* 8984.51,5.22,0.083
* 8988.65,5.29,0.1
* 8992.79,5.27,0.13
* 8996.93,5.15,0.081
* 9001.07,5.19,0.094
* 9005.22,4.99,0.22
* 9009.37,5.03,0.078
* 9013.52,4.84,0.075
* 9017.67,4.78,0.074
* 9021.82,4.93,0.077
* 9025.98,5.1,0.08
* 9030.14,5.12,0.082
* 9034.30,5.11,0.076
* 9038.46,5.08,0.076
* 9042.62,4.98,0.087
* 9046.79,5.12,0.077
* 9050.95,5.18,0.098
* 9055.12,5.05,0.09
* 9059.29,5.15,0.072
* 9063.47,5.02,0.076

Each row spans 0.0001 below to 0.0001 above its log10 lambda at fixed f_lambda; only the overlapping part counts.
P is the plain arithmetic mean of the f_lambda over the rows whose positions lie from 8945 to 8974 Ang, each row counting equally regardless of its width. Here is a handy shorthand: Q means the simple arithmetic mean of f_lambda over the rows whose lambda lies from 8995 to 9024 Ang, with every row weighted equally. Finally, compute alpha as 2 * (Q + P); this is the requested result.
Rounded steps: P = 5.25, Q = 4.99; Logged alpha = 20.5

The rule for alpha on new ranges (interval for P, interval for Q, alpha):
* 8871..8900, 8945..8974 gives 21.2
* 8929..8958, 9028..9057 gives 20.7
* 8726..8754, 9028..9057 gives 21.0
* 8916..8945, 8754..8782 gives 21.5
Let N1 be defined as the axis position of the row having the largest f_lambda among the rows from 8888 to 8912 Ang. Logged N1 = 8893.94 Ang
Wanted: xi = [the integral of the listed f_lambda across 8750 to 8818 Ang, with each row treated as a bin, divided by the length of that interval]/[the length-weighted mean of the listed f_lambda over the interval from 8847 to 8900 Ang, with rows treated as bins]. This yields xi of 1.03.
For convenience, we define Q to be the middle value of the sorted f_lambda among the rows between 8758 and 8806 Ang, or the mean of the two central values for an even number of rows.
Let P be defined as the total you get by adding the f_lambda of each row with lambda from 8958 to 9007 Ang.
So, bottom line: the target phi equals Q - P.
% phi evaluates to -57.0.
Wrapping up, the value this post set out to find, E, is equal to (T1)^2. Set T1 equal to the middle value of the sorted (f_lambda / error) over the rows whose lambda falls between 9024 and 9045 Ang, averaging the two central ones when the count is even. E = 4064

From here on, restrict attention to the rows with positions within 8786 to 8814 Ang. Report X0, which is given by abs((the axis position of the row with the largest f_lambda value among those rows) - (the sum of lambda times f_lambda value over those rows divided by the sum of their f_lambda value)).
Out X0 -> 0.1 Ang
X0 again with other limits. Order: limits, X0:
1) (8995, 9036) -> 14.5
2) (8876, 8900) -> 2.0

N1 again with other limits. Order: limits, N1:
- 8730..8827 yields 8735.63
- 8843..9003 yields 8844.93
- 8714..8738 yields 8735.63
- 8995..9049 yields 9001.07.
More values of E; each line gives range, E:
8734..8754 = 5010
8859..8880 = 4199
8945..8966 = 1980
